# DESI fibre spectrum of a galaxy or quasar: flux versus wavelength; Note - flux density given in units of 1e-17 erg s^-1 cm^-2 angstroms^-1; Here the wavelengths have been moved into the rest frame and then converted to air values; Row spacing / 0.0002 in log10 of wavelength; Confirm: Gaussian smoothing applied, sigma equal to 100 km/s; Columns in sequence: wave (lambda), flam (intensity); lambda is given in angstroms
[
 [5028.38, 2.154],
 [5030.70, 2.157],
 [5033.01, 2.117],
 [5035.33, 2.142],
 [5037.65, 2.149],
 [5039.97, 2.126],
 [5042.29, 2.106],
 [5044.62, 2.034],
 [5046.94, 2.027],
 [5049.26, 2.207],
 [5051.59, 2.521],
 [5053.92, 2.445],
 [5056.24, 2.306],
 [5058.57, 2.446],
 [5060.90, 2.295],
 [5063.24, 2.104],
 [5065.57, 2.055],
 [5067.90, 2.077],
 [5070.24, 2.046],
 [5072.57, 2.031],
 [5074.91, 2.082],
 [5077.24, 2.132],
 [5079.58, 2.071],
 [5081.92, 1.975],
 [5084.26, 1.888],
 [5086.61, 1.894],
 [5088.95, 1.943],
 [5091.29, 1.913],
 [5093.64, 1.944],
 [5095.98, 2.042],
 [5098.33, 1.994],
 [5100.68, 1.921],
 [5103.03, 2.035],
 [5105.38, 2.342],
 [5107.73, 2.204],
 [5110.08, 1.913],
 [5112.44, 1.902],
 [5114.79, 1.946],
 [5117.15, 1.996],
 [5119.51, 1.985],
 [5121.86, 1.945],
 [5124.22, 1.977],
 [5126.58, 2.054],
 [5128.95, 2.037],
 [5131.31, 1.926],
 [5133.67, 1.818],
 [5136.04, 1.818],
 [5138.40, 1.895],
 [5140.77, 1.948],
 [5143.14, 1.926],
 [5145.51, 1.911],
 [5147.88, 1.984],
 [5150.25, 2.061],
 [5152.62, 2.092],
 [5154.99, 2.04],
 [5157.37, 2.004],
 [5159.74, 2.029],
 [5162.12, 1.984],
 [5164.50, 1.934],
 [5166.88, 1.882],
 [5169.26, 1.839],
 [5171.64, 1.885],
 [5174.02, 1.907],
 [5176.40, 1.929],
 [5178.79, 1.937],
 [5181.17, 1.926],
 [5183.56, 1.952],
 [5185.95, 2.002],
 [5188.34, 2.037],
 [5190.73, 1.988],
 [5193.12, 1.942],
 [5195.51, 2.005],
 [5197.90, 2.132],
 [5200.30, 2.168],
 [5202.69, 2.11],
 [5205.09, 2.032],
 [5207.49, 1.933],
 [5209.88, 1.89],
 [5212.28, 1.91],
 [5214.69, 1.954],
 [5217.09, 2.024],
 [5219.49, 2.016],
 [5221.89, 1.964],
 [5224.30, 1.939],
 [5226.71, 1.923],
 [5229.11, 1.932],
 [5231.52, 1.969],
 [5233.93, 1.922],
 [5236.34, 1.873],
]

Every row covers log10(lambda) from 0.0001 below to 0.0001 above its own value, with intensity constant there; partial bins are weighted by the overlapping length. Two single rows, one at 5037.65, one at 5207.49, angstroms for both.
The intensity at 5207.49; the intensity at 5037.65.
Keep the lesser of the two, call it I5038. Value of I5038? 1.93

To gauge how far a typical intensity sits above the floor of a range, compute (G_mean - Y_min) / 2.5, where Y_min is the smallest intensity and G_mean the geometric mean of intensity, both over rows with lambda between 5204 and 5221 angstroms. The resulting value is 0.030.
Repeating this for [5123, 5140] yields 0.045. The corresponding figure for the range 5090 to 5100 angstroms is 0.024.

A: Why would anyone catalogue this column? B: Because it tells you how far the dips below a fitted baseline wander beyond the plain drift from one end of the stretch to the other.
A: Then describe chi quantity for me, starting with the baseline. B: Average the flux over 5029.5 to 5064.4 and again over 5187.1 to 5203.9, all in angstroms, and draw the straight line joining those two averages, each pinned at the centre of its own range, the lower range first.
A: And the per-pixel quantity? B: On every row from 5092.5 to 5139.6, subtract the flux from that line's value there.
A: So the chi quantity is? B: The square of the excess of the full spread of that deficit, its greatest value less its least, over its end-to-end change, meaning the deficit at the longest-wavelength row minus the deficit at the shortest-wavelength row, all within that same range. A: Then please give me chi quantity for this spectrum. 0.24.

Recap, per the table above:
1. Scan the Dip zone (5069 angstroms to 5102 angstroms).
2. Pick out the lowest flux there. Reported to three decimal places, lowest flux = 1.888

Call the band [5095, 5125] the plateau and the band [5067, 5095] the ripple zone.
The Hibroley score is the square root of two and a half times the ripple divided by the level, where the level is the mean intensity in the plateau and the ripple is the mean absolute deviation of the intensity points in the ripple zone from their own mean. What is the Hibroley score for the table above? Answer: 0.30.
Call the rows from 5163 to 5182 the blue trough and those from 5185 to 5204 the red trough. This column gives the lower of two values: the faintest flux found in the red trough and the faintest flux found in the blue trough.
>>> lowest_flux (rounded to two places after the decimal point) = 1.84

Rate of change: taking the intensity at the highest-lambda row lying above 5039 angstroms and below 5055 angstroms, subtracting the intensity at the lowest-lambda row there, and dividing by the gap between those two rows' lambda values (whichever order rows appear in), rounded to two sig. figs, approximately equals 0.023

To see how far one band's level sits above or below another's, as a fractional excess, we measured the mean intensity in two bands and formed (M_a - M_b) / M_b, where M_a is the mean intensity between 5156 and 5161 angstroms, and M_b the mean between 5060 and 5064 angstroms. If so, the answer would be -0.083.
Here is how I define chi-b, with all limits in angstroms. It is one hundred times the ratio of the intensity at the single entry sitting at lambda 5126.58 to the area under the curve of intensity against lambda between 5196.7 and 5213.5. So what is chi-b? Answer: 6.0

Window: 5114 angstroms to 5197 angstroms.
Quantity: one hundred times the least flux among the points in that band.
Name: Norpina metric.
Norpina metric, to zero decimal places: 182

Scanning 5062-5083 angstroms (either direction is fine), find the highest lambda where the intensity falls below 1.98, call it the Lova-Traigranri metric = 5081.92 angstroms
